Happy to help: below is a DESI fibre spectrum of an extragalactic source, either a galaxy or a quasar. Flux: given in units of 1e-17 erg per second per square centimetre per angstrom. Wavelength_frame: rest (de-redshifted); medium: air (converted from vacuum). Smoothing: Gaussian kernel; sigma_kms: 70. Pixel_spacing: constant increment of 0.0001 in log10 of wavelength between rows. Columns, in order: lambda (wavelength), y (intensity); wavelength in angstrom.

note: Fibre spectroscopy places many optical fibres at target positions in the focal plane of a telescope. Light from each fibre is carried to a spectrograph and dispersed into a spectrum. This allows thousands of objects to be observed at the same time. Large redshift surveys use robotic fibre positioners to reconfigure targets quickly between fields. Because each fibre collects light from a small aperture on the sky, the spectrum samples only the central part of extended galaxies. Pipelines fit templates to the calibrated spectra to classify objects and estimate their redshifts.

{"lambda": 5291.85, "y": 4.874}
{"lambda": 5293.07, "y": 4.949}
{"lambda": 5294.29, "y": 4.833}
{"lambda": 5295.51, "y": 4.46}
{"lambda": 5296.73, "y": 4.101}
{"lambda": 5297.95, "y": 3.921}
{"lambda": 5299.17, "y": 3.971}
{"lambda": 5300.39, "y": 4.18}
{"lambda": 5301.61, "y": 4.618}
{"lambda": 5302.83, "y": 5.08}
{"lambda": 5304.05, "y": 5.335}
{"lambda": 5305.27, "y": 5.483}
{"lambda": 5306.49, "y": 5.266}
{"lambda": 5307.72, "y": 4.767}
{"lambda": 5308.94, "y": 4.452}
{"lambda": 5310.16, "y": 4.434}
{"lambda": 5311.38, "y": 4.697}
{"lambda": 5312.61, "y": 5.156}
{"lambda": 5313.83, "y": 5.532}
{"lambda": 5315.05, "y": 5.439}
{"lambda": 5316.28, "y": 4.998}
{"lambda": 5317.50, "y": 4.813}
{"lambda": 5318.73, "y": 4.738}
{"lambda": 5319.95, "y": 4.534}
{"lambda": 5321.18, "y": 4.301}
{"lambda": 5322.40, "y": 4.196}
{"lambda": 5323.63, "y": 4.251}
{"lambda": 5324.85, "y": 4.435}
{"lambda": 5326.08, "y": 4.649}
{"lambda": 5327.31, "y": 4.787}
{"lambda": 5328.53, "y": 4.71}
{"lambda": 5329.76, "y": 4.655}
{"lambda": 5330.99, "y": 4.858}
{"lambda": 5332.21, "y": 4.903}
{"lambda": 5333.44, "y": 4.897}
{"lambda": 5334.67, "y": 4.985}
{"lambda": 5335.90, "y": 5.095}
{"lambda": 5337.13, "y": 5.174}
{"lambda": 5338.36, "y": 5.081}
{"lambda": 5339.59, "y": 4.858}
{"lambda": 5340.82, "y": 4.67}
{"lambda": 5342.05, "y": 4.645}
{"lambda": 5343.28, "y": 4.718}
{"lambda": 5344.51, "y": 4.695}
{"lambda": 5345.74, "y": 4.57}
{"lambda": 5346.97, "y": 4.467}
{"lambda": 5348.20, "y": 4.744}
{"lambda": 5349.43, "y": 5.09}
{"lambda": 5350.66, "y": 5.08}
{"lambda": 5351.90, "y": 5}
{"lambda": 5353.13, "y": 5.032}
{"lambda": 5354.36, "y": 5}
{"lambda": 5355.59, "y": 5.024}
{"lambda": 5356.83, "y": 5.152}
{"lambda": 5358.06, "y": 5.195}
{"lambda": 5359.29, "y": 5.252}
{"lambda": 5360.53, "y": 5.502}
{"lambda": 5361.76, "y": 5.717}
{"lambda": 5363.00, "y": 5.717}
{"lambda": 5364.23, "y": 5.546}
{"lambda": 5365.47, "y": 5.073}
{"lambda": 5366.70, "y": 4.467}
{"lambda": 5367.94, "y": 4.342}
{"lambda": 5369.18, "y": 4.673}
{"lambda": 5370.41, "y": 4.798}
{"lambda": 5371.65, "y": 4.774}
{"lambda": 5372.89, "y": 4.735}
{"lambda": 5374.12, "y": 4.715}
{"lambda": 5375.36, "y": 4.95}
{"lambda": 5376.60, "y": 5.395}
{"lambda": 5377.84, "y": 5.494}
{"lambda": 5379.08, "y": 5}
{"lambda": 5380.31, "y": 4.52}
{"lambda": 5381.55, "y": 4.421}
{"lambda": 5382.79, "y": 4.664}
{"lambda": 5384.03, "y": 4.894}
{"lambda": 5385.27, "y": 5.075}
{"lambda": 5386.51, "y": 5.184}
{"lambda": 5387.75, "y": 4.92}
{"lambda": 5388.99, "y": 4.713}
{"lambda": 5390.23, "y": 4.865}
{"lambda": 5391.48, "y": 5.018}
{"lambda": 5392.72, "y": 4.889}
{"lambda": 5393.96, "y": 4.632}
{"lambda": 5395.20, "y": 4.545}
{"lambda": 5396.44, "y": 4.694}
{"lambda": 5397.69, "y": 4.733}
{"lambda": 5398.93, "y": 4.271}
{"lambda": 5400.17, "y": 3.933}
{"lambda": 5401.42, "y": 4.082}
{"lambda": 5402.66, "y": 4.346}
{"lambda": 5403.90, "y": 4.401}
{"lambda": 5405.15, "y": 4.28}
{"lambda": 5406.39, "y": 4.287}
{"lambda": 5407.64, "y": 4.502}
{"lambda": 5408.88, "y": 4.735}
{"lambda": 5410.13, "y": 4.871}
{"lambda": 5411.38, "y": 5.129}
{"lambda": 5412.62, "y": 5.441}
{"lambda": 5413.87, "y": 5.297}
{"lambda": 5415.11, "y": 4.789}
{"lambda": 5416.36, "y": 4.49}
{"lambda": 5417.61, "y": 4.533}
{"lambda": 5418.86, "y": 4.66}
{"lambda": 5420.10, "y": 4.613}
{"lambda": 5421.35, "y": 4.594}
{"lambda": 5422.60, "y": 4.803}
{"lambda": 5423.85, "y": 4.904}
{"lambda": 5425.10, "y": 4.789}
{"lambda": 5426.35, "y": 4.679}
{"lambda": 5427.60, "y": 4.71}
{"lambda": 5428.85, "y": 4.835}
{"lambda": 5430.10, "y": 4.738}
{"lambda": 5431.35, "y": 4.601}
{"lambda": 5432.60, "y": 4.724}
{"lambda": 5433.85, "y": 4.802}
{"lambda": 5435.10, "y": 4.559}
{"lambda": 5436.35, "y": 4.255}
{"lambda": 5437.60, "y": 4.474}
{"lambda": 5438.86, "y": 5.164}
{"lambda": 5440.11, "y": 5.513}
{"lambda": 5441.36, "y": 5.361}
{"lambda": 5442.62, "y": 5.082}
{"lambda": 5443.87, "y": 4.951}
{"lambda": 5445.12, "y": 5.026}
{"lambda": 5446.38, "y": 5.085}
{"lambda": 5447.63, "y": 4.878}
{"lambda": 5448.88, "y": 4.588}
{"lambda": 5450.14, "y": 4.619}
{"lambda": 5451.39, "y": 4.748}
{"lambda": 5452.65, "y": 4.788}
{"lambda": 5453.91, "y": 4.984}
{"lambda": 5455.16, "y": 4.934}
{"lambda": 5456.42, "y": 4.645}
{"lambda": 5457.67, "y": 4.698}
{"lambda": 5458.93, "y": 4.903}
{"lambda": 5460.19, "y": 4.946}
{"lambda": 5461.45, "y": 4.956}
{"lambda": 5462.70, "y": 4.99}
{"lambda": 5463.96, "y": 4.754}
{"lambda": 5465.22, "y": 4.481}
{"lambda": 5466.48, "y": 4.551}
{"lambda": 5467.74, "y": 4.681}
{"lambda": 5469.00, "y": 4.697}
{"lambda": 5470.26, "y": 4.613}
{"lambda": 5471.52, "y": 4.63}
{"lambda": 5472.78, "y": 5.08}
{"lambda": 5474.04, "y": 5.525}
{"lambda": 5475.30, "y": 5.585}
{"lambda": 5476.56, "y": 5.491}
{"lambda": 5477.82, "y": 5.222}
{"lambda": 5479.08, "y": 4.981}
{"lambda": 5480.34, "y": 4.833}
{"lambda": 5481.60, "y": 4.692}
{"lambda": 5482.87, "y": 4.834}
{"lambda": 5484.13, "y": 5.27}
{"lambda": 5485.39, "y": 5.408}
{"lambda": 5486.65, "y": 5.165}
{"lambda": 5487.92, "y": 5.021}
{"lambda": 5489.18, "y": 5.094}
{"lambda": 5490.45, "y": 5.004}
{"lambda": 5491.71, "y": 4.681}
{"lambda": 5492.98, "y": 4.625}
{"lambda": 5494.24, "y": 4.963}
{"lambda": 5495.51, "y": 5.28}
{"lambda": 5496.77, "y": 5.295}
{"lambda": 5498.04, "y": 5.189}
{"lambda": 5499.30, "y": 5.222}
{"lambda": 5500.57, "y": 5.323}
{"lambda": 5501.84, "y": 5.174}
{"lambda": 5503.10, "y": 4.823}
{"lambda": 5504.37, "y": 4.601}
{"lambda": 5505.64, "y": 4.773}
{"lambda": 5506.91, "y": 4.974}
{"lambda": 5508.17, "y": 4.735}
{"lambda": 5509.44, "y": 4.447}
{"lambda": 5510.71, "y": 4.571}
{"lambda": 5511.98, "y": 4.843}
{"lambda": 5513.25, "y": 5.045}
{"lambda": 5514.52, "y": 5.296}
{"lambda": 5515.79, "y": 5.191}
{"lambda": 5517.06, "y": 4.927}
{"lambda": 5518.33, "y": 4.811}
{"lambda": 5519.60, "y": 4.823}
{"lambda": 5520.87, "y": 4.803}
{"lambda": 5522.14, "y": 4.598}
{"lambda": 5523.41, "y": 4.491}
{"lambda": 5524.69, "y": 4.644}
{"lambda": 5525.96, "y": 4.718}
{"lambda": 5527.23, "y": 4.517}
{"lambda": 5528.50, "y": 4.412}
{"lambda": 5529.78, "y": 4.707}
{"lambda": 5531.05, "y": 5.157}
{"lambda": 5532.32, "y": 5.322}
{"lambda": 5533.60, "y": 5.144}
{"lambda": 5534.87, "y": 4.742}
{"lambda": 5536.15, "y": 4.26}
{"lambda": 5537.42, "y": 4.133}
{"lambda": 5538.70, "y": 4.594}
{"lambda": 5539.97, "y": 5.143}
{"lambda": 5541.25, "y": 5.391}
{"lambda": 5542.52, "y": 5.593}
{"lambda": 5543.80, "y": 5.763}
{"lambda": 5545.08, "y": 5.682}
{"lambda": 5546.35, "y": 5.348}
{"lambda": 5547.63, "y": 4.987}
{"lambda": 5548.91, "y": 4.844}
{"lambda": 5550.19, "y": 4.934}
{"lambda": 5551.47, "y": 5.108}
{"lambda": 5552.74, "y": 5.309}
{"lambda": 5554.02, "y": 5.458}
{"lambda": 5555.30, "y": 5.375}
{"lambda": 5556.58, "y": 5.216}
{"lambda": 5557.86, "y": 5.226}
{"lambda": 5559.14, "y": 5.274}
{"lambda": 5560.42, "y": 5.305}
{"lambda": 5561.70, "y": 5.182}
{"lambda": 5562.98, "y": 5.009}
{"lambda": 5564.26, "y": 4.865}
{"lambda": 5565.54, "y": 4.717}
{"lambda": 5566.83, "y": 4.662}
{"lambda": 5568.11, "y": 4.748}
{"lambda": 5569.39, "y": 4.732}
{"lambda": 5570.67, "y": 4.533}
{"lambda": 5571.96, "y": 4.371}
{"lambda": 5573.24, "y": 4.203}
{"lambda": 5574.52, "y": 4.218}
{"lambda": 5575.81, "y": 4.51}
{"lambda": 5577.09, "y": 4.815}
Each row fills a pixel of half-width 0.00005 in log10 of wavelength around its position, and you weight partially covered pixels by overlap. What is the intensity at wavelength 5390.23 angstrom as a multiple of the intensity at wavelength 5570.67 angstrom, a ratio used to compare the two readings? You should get 1.07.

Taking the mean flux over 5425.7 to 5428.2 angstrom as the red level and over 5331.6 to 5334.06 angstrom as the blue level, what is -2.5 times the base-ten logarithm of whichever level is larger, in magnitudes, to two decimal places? -1.73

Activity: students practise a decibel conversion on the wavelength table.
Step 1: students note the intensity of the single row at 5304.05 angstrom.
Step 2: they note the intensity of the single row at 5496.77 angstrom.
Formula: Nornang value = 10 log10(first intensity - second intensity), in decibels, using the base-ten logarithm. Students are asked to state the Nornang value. -14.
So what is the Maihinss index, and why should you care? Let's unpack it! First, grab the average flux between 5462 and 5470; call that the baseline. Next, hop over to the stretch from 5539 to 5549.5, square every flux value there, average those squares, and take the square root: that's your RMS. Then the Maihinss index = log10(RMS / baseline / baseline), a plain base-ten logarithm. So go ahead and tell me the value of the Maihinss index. -0.61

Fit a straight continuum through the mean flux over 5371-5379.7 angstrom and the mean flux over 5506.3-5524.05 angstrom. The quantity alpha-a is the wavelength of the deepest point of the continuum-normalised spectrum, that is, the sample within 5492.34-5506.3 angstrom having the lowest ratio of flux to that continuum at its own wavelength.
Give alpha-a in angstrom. 5504.37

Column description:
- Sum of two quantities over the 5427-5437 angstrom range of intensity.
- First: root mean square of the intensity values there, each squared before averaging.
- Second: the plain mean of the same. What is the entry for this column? 9.3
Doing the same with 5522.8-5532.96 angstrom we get 9.5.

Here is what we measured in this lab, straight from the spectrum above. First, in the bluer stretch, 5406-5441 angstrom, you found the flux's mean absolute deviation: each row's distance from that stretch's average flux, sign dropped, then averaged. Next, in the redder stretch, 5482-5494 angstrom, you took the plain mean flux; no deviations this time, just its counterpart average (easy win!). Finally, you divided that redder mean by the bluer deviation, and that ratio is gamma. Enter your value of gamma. 22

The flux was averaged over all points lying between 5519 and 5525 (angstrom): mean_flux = 4.67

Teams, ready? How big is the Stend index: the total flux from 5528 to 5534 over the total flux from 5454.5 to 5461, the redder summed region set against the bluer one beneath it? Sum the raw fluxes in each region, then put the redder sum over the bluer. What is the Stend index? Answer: 1.03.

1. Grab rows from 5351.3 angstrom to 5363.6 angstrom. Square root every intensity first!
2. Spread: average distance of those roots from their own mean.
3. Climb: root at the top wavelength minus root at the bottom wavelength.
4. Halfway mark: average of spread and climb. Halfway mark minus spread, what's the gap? 0.05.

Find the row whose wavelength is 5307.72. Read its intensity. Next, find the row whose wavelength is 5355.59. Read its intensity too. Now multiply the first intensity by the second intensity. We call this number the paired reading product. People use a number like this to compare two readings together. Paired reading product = 23.9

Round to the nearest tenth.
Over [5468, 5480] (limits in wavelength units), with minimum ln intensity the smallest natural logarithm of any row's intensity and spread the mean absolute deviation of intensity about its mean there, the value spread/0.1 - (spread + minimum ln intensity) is 1.4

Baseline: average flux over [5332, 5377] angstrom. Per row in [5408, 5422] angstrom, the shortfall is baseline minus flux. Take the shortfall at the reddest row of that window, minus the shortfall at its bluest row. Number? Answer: 0.14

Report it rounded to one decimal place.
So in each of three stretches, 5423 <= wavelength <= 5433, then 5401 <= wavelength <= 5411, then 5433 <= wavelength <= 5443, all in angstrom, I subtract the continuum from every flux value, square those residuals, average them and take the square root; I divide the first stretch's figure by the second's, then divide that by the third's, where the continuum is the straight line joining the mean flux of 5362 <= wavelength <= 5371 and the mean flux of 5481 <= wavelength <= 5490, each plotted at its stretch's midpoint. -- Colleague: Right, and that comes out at 1.1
